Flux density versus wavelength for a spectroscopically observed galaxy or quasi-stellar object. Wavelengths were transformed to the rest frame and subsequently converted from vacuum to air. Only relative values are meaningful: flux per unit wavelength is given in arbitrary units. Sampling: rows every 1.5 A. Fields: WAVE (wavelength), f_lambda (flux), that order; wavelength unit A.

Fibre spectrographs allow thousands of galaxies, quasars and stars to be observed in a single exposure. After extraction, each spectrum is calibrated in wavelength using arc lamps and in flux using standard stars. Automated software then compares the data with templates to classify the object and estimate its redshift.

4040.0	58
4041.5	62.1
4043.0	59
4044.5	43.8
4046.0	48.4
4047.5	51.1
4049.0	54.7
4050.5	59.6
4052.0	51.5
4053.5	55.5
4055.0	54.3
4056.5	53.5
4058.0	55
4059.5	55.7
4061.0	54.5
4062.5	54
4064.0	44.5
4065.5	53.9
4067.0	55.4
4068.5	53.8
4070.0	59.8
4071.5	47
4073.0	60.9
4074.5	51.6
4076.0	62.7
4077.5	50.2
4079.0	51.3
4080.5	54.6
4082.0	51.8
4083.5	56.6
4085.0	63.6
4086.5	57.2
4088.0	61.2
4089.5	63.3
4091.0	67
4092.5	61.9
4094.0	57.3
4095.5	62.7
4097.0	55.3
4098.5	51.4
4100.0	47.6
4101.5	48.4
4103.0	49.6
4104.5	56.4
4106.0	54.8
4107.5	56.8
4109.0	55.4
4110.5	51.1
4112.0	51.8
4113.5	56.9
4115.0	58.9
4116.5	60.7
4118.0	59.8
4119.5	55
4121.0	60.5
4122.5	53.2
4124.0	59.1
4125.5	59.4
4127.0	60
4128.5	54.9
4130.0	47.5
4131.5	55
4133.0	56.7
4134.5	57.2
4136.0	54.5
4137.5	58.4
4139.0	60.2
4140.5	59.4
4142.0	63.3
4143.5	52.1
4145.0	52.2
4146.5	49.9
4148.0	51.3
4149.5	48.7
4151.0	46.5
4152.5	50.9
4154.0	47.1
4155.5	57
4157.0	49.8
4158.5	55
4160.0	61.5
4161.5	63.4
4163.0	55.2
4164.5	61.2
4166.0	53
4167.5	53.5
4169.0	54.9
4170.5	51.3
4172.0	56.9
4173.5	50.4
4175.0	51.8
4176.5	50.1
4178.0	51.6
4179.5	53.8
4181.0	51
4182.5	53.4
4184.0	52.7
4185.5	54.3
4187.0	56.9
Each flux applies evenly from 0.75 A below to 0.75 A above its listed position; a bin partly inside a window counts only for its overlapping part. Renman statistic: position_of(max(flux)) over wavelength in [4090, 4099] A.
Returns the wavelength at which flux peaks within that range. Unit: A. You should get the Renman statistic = 4091.0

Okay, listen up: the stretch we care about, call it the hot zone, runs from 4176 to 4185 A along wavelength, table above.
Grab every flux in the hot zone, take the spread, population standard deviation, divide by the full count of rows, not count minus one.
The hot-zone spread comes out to 1.3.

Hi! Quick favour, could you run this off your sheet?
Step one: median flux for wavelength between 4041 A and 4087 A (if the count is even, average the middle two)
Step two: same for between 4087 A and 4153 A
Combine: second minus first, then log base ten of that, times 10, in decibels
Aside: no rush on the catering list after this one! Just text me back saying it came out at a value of 1.5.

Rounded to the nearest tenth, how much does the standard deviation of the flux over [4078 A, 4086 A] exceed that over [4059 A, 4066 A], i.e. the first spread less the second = 0.4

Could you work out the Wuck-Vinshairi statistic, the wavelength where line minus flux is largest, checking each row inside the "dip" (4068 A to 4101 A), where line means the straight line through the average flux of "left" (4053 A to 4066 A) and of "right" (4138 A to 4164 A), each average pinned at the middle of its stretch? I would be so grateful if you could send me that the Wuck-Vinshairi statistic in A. 4071.5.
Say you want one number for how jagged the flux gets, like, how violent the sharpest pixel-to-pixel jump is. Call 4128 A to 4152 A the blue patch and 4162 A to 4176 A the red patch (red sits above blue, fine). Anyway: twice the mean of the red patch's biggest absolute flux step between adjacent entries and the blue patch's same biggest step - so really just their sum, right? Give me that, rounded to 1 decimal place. 19.4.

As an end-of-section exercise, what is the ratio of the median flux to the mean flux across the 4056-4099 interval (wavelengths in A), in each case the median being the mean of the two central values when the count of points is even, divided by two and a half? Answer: 0.394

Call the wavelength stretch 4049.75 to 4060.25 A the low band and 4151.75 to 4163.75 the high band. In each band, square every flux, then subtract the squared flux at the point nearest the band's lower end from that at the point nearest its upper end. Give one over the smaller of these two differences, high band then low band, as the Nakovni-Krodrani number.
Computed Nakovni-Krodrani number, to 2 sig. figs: -0.0022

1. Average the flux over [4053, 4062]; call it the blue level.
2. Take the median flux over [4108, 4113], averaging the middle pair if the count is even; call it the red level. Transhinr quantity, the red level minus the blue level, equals -3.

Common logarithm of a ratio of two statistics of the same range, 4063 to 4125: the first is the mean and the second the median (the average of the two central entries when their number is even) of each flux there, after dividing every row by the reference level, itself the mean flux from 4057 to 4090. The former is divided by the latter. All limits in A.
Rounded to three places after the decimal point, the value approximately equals 0.004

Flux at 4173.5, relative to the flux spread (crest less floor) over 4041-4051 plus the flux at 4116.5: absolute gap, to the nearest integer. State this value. 29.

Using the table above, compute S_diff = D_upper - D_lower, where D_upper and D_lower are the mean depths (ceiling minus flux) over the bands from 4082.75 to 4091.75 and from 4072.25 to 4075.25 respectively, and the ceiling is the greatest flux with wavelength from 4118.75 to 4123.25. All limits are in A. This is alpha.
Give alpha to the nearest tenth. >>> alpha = -5.2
